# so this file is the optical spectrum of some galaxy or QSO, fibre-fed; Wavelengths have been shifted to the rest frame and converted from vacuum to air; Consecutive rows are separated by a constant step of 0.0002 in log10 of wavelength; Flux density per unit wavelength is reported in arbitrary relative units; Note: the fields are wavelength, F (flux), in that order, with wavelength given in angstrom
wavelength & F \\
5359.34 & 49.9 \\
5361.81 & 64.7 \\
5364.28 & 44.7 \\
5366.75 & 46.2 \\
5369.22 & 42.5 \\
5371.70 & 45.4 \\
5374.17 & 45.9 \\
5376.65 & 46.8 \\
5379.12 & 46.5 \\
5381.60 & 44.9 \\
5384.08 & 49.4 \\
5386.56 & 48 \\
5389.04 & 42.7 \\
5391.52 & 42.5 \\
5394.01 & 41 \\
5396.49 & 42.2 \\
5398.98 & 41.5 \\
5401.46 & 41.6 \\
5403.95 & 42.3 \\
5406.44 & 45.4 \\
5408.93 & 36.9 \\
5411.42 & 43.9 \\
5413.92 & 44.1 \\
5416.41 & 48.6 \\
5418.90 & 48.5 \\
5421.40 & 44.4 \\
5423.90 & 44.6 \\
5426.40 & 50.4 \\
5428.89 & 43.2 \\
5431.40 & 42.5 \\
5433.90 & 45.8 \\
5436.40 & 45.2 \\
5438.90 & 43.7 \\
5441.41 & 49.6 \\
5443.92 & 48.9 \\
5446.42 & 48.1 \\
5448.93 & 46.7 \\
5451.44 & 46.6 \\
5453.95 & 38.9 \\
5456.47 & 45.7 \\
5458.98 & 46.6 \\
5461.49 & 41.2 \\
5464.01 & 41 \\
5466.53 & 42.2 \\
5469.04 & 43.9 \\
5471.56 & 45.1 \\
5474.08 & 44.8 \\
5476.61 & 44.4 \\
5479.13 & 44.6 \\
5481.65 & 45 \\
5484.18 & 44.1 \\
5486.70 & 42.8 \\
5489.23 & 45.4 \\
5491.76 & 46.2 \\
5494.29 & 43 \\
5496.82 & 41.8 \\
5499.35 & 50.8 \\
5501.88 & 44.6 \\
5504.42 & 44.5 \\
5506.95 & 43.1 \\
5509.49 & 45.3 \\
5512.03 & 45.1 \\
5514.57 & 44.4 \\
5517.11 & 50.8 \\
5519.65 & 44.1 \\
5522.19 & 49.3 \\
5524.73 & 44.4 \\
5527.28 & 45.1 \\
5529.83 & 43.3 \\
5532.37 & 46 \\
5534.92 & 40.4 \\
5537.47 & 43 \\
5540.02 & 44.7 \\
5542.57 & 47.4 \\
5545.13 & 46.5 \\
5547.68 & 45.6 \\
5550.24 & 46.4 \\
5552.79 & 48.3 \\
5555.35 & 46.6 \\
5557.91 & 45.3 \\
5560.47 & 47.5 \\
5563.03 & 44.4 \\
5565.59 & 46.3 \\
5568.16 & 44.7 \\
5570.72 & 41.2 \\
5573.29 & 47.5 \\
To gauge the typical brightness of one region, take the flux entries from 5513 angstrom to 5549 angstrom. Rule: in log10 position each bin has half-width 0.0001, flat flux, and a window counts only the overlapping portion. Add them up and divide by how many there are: 45.4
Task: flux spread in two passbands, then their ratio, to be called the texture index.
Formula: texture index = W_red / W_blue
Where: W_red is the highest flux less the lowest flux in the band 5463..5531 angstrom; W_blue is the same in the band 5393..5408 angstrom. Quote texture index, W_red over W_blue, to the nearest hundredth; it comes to 2.23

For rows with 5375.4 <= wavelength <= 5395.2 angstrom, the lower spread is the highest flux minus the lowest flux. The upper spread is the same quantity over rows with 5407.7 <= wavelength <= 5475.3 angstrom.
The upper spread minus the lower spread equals 5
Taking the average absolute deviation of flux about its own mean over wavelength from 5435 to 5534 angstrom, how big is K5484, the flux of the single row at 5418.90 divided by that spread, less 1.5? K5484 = 24.8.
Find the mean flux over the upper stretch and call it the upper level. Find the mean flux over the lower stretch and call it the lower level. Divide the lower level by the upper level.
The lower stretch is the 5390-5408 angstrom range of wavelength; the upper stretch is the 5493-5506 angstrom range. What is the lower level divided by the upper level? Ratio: 0.94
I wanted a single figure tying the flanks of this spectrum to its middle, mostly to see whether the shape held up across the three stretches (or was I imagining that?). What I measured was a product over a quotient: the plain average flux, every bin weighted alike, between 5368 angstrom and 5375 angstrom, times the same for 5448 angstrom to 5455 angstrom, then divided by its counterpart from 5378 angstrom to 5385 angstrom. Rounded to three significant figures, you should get 41.9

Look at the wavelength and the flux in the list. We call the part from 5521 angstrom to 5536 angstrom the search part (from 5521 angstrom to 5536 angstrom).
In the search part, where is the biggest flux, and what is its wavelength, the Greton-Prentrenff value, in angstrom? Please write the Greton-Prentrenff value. 5522.19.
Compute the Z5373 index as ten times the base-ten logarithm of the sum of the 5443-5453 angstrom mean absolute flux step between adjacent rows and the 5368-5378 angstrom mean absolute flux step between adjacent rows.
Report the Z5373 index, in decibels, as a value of 3.4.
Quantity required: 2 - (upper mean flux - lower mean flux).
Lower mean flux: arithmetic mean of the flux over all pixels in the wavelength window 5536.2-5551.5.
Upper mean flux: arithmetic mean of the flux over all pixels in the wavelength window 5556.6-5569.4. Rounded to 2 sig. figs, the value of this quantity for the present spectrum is 2.0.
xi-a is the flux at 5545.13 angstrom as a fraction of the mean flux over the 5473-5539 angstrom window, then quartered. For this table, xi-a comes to 0.259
